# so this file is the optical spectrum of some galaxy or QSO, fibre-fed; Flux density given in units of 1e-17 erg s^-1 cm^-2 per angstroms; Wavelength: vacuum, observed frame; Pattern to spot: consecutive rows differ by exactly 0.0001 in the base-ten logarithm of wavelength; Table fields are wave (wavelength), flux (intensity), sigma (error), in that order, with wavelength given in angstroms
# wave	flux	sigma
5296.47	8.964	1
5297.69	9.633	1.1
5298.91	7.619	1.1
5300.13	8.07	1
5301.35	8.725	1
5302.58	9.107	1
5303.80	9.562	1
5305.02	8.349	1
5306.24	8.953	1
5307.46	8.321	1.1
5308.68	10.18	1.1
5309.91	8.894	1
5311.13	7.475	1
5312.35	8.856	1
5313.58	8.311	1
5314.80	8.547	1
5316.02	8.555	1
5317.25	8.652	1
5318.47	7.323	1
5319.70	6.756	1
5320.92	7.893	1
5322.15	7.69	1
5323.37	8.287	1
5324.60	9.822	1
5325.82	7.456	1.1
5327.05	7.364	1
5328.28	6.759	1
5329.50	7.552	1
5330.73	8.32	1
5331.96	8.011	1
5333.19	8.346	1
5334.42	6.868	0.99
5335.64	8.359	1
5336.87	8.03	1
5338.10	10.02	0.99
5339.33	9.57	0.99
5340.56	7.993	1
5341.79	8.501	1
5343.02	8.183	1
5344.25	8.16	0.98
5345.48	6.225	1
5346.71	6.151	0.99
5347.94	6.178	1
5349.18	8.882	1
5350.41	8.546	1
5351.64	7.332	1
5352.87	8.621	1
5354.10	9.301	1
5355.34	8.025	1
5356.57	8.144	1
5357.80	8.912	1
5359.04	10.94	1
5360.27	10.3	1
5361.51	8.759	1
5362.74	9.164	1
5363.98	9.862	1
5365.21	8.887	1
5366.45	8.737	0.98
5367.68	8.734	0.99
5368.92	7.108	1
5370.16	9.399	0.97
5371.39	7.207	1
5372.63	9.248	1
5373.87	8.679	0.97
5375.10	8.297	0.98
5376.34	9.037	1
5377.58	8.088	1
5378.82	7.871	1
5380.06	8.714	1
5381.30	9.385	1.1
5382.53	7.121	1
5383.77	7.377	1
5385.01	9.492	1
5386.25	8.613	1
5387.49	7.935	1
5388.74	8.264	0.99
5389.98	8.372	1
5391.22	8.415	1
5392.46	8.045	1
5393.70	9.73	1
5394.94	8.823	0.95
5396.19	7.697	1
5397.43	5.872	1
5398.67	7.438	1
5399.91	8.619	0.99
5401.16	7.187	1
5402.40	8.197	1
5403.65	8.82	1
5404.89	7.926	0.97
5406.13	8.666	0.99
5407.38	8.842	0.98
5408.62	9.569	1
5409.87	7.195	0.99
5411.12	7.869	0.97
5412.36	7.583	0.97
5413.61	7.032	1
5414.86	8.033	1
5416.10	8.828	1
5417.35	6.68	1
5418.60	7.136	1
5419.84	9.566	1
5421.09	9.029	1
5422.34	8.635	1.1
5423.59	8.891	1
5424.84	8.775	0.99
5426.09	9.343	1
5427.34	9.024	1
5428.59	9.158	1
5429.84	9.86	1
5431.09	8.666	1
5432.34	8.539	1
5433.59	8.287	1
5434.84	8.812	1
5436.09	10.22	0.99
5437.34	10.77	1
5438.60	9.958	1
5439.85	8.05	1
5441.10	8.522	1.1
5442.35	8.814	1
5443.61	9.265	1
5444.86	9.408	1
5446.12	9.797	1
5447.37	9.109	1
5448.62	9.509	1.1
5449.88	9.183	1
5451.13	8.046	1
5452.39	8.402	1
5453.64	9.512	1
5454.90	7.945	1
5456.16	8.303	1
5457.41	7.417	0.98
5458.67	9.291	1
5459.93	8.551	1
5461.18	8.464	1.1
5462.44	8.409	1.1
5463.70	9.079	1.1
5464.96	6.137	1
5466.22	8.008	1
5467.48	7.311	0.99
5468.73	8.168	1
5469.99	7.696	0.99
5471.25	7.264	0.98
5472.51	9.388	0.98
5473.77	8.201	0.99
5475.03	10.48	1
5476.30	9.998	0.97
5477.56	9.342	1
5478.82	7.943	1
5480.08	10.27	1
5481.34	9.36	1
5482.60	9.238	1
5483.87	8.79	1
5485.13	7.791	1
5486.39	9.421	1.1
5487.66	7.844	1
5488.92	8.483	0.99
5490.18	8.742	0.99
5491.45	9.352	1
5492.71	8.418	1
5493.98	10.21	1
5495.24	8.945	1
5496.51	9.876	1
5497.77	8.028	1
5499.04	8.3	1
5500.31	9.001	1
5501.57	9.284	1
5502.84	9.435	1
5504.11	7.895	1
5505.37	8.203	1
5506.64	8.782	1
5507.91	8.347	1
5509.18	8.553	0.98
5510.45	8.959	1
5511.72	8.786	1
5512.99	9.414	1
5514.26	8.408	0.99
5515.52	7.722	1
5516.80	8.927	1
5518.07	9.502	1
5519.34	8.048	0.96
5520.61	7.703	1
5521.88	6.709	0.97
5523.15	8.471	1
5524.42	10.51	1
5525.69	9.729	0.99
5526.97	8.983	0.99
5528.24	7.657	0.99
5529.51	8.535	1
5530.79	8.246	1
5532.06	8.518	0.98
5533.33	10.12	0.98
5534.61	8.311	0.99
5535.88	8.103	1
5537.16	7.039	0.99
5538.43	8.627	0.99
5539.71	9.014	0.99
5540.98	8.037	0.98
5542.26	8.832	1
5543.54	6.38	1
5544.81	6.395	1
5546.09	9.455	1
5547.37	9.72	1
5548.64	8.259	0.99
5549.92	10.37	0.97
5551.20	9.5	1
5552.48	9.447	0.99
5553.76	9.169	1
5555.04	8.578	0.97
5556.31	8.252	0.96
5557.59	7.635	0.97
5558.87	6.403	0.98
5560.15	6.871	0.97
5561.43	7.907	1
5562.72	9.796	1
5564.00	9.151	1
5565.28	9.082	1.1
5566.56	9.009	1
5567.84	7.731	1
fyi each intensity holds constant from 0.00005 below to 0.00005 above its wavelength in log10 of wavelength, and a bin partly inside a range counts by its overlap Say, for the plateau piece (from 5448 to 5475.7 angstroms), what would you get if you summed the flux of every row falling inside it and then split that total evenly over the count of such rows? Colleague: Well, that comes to 8.40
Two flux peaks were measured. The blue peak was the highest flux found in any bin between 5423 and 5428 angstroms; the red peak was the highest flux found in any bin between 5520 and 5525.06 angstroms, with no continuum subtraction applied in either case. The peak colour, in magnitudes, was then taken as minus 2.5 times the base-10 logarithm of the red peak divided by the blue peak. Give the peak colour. -0.13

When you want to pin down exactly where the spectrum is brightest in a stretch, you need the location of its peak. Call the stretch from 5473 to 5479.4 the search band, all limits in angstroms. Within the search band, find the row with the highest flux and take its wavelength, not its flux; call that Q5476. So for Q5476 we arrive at 5475.03 angstroms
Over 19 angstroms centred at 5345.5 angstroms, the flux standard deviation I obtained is 1.2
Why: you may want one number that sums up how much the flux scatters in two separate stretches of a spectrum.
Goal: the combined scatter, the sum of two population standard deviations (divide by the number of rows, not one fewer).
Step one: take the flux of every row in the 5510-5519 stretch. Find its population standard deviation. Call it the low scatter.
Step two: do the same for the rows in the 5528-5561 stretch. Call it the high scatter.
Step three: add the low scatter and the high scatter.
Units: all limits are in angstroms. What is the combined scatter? 1.65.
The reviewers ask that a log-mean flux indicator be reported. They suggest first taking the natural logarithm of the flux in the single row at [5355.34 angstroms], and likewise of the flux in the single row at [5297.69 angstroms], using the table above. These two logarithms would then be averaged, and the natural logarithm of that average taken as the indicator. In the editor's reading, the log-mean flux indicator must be 0.78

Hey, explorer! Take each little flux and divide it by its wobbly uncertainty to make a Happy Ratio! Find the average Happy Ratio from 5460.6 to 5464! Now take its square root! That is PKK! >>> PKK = 2.80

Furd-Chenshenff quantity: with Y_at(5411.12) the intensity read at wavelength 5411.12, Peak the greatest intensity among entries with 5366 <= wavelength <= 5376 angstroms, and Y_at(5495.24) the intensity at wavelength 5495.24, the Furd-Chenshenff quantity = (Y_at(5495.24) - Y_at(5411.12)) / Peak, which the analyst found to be 0.11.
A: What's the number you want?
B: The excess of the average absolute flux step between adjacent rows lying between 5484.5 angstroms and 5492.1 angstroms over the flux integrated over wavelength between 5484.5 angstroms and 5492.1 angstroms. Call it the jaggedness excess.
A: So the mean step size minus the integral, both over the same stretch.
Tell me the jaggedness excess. -64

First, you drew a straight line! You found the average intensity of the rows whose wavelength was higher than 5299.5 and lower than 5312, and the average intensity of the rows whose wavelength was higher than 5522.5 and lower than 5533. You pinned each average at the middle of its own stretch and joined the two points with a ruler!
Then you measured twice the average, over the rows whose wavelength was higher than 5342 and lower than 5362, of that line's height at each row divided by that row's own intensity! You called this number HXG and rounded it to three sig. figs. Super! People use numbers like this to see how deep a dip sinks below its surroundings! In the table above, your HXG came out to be 2.17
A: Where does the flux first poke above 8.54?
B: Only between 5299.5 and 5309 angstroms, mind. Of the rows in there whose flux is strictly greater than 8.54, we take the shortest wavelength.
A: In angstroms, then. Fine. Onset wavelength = 5301.35 angstroms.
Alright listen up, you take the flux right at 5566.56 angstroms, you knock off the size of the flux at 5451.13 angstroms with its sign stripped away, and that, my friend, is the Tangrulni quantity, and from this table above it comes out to 1.0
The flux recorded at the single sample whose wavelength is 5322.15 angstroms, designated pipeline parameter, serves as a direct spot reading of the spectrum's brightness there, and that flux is 7.69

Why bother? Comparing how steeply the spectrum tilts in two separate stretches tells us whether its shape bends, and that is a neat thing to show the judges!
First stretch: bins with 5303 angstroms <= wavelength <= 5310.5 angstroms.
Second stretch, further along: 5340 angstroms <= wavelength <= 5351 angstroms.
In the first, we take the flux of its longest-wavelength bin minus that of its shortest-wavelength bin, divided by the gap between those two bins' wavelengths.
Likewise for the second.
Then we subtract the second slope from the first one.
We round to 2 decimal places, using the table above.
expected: -0.17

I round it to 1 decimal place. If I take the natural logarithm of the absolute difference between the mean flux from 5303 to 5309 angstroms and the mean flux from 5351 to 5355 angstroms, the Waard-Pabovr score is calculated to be -0.4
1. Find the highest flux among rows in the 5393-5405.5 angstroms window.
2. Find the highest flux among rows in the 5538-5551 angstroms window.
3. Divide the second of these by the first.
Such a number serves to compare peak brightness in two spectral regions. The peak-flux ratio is 1.07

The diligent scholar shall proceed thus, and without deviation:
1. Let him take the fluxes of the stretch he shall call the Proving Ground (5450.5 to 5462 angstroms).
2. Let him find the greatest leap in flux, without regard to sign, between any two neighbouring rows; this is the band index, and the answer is 1.87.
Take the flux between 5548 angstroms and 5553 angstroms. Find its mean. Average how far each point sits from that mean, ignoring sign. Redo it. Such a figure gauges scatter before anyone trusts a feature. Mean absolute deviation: 0.57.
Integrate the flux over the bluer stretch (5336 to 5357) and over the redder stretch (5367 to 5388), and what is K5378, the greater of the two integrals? 176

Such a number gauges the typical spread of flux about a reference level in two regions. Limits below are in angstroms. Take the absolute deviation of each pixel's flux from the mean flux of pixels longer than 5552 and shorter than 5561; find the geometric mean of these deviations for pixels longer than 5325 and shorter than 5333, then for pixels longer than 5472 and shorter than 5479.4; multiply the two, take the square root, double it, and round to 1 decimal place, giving 1.0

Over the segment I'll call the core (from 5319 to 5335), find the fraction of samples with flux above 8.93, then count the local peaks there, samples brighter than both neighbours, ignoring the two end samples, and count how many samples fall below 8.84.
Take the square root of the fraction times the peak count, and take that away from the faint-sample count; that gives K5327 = 11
